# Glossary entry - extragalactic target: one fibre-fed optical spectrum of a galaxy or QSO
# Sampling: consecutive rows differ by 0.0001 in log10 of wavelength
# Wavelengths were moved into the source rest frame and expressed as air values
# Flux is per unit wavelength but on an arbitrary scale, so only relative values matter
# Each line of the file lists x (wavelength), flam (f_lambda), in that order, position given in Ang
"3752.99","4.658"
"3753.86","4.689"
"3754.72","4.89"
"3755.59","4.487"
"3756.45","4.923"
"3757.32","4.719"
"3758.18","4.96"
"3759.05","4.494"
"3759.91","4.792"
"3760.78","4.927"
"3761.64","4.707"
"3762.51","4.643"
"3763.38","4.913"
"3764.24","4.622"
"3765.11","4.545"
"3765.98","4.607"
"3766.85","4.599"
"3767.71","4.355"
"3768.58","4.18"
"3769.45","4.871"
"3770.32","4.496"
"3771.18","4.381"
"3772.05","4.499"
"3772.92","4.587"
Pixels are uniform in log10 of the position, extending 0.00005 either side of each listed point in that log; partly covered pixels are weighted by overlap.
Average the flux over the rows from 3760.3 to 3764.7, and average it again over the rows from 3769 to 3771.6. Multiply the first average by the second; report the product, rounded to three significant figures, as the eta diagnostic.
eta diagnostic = 21.8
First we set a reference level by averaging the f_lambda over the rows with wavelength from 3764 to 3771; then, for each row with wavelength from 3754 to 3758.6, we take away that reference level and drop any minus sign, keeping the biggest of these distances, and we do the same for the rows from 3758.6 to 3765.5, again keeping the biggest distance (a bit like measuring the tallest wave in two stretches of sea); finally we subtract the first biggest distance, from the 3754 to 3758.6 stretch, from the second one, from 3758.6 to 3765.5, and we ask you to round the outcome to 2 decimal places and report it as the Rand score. -0.03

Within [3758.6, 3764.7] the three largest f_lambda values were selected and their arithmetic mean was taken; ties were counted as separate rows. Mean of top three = 4.88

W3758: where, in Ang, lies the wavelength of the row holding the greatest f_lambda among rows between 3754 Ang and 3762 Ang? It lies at 3758.18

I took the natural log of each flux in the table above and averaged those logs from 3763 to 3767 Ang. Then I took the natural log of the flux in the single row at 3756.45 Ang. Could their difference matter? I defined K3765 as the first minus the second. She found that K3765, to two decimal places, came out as -0.06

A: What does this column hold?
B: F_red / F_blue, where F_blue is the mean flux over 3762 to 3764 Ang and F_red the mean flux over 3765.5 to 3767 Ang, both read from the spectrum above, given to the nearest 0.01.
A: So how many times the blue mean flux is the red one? 0.96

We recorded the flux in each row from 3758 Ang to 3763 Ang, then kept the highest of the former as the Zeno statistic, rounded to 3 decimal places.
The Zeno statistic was 4.960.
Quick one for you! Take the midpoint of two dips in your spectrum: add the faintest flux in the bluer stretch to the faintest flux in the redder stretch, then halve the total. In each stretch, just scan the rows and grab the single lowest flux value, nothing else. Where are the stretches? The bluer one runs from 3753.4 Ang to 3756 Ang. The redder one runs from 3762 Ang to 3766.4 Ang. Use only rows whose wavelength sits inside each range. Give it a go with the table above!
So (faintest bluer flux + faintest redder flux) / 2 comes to 4.52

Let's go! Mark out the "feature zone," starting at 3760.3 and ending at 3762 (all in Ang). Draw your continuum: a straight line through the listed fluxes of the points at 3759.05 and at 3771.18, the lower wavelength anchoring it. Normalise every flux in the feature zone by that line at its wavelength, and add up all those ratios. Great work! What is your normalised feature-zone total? 2.15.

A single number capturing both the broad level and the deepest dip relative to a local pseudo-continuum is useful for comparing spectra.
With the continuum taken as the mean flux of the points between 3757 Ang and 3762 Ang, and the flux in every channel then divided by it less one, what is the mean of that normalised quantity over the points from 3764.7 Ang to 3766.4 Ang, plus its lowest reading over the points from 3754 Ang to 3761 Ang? -0.10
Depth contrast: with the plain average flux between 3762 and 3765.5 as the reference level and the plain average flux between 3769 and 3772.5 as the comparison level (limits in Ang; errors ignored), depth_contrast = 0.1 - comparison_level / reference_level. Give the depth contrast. -0.875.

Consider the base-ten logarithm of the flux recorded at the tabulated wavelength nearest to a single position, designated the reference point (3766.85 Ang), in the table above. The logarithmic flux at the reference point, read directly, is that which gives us 0.663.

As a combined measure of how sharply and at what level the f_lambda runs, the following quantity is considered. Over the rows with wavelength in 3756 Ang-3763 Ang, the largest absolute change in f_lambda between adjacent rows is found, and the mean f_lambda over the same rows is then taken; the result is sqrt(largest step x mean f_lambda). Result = 1.49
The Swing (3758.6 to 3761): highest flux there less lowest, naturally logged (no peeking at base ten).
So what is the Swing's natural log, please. -0.84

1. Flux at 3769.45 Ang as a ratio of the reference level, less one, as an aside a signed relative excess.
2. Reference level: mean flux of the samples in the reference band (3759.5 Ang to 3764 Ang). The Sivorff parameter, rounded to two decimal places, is 0.02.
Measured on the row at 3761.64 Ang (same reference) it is -0.02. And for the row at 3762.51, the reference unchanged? -0.03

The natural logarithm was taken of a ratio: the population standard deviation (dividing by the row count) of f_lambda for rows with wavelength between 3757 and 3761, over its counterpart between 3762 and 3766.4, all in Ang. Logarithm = 0.3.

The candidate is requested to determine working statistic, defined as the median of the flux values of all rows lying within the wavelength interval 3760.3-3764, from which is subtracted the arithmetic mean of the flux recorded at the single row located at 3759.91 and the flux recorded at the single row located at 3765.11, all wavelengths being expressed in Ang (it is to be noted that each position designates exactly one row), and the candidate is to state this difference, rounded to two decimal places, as 0.14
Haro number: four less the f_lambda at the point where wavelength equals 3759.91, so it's -0.79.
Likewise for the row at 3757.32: -0.72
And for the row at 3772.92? -0.59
